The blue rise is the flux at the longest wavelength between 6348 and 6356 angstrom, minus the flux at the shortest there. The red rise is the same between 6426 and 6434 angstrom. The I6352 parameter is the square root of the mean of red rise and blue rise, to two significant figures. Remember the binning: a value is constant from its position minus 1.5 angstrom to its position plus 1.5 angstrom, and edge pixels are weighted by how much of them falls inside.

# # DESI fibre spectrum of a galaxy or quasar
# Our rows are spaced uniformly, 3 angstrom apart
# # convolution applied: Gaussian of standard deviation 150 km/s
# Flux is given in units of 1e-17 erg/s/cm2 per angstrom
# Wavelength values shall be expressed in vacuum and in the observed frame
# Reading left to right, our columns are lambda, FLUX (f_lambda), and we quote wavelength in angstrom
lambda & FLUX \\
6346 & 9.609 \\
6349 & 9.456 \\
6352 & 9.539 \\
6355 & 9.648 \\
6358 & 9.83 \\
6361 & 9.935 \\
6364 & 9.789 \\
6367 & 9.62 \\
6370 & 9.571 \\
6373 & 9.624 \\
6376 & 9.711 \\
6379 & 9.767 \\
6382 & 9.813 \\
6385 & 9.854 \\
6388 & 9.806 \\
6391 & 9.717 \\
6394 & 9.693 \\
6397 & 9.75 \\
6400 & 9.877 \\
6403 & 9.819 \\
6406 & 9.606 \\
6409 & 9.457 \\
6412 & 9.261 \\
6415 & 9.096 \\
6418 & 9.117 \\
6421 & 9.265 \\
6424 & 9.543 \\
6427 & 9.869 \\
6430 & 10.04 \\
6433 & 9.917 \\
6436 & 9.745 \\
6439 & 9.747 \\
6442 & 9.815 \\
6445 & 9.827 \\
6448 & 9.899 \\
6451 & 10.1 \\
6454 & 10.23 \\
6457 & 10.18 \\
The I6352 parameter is 0.35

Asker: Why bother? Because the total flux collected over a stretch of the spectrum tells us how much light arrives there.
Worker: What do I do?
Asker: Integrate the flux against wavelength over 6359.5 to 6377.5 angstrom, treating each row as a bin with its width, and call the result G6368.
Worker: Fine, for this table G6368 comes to 175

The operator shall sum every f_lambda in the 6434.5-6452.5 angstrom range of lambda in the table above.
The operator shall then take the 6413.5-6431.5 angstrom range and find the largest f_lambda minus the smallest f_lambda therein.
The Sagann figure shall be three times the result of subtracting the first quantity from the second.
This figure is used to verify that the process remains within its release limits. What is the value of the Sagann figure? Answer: -174.6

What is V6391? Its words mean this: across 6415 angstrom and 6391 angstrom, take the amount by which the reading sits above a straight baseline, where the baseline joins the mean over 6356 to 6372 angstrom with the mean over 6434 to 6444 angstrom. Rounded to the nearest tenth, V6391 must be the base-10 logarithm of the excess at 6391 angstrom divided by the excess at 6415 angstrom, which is -1.2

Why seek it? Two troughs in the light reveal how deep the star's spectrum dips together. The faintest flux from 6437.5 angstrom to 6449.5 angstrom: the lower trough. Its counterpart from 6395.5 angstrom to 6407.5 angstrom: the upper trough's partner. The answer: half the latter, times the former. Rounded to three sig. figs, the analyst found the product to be 46.8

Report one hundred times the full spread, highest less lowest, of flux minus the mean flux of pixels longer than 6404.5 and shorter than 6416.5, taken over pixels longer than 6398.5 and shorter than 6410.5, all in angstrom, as 42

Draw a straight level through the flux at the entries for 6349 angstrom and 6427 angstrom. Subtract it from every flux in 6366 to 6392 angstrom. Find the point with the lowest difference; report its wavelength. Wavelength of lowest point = 6370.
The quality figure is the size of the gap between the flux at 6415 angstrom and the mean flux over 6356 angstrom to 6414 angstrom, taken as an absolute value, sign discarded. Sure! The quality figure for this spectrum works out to 0.61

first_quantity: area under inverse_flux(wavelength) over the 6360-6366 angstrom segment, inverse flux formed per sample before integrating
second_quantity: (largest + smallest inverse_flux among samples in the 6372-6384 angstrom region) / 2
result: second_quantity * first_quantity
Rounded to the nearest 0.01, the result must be 0.06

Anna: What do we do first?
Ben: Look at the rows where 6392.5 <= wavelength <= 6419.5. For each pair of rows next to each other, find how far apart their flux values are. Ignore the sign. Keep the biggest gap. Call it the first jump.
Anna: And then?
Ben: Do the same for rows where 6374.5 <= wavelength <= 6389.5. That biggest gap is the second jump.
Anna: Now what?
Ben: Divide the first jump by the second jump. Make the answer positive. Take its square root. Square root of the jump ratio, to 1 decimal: 2.0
